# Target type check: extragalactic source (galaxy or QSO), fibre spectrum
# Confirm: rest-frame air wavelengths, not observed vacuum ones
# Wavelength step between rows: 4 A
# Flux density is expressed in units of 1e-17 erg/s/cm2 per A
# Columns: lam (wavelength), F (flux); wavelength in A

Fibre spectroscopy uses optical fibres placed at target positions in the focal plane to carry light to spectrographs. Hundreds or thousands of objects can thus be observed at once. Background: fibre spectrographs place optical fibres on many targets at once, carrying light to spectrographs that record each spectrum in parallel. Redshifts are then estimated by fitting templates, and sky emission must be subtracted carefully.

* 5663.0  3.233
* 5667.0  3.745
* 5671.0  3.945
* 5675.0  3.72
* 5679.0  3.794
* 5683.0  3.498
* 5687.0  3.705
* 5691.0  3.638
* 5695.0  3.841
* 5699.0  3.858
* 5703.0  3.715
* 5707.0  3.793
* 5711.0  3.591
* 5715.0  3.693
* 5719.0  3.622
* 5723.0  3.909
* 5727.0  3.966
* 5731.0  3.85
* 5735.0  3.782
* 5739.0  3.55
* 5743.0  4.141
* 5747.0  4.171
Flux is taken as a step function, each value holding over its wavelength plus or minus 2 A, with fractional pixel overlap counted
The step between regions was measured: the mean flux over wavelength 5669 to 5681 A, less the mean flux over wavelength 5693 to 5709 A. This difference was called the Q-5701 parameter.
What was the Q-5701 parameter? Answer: 0.02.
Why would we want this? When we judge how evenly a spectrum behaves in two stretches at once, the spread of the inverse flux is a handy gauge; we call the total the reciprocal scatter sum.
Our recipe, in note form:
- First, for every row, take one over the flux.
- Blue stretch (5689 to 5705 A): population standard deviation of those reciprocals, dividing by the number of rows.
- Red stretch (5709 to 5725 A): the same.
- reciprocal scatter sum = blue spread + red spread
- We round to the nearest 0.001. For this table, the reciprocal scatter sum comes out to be 0.015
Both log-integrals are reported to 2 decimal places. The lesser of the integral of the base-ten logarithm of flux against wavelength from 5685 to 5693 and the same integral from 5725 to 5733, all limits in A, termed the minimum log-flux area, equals 4.52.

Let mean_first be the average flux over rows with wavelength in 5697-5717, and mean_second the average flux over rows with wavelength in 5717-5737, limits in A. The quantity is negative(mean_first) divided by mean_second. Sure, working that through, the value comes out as -0.97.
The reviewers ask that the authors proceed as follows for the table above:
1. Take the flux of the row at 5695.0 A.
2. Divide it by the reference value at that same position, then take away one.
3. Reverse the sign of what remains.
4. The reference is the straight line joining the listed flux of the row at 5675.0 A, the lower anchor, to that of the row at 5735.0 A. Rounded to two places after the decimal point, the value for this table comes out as -0.03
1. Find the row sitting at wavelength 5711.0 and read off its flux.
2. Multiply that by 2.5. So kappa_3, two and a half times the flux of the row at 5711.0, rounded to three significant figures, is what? 8.98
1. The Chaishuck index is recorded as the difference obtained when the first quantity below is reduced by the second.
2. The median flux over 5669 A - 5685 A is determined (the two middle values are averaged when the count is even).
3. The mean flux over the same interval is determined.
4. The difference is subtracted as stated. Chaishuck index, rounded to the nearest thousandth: 0.018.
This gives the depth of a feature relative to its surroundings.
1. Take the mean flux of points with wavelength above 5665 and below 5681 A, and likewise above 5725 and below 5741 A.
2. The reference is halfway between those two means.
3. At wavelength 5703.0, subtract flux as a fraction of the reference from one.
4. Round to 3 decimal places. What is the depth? 0.021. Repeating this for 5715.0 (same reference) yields 0.027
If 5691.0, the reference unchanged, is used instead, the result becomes 0.041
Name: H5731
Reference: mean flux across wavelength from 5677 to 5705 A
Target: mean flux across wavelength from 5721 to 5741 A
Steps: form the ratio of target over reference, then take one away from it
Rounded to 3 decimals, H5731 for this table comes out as 0.024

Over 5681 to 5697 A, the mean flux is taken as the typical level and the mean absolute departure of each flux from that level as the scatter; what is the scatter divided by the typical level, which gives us 0.028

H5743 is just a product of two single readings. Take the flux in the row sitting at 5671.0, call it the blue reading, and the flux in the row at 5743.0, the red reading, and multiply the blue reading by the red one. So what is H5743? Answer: 16.3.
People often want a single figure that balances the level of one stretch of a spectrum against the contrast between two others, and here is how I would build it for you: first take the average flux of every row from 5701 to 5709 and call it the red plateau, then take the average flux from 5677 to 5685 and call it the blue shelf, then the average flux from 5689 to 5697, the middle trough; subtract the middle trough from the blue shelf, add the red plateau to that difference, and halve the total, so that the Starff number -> 1.83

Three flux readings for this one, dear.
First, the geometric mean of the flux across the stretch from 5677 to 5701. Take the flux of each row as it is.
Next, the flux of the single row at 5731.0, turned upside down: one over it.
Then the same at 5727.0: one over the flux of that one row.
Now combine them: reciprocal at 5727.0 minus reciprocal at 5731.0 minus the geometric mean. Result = -3.73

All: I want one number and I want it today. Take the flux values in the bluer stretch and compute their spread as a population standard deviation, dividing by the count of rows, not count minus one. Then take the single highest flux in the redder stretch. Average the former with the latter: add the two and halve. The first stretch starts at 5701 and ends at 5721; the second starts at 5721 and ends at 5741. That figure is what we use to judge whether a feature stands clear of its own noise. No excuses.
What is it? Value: 2.02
